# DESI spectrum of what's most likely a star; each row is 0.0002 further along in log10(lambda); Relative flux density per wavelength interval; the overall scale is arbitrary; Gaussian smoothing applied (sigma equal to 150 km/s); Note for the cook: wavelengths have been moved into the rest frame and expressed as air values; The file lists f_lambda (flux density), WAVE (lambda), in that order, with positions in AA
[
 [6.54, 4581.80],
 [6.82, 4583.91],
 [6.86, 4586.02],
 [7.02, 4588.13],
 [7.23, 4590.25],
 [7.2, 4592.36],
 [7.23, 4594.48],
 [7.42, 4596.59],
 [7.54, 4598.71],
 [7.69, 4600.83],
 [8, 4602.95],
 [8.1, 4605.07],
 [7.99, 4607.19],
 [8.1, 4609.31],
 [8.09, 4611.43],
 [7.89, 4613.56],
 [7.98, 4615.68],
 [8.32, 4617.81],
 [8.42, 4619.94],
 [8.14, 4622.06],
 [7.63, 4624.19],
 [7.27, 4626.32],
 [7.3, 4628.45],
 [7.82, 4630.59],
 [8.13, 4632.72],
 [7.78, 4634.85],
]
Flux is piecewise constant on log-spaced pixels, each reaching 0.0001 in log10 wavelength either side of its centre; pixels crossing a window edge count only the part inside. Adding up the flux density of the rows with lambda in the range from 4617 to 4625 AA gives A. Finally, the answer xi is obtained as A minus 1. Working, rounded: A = 33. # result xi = 32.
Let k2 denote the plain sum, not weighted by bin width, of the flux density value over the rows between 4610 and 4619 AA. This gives 32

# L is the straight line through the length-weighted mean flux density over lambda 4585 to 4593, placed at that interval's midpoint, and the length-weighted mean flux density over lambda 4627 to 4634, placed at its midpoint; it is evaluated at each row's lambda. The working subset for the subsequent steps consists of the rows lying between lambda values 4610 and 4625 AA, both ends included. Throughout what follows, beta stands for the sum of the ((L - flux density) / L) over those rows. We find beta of -0.51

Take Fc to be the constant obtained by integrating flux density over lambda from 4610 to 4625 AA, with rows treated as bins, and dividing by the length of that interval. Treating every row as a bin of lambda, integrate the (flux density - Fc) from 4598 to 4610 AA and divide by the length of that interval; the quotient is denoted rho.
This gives -0.17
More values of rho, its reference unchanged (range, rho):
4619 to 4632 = -0.31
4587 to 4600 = -0.80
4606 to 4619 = -0.01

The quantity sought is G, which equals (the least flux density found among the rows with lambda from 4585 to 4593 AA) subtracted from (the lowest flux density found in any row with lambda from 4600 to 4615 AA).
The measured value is 0.8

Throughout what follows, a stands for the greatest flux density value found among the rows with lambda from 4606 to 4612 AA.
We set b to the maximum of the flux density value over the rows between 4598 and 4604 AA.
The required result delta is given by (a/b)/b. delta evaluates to 0.127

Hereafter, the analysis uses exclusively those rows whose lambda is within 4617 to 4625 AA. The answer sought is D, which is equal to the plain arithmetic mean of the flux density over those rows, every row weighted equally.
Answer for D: 8.1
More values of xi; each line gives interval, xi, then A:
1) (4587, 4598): 35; 36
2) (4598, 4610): 46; 47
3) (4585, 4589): 13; 14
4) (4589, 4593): 13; 14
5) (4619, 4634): 54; 55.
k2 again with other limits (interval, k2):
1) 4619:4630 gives 39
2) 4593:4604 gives 38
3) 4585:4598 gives 43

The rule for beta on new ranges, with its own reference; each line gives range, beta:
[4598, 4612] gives -0.58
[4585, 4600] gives -0.09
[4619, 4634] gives -0.14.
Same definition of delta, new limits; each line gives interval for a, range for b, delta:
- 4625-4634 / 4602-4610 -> 0.124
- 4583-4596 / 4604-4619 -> 0.104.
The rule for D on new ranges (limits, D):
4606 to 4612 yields 8.1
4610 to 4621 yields 8.1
